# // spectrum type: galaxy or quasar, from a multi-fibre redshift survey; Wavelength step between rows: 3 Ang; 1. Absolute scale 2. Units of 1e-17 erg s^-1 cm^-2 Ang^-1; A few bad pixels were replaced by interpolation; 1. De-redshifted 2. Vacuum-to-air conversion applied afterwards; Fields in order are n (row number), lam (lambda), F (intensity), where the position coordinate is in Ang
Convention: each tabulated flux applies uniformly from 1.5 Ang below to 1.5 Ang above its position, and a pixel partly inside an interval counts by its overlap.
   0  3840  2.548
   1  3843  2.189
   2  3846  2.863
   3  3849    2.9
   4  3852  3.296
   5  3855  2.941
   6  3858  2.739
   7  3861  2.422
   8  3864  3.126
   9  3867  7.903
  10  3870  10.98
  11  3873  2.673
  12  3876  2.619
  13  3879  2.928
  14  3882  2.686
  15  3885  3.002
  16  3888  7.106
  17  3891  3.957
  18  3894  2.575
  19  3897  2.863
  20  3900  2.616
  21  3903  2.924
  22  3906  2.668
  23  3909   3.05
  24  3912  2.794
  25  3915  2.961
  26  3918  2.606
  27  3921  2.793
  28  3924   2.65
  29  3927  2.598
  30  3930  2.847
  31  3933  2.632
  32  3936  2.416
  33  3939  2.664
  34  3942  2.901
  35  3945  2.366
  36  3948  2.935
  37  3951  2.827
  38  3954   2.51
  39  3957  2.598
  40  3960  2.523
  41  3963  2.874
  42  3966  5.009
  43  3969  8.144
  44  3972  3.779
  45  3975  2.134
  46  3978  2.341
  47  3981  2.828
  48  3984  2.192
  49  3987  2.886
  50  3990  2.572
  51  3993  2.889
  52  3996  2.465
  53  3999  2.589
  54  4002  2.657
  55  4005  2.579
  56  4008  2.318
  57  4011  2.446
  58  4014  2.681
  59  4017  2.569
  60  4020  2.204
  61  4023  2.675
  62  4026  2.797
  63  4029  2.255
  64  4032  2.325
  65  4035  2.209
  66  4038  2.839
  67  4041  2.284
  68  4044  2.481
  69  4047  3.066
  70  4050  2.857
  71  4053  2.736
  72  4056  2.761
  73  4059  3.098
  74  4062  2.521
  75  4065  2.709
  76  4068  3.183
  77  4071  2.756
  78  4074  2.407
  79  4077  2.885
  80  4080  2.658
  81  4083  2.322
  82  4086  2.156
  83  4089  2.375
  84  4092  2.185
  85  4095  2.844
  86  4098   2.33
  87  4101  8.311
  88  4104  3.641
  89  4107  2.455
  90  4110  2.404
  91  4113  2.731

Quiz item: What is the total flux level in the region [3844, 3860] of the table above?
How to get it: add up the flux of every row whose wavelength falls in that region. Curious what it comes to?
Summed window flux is 15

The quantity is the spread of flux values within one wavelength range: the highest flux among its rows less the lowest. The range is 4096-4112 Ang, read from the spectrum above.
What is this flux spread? 6.0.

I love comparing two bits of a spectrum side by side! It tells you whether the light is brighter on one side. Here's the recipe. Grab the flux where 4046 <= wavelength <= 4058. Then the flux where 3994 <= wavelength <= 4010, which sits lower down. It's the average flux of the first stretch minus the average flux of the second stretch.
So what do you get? 0.3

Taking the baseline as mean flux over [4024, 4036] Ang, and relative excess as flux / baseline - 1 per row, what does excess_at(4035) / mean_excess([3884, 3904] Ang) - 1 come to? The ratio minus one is -1.2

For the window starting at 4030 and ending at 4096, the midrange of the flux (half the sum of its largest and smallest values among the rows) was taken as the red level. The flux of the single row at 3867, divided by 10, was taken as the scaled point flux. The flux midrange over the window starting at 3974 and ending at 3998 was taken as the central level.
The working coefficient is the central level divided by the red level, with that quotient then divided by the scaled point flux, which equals 1.2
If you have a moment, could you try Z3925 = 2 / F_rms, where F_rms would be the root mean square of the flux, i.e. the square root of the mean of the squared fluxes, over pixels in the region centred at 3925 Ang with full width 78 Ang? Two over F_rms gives 0.65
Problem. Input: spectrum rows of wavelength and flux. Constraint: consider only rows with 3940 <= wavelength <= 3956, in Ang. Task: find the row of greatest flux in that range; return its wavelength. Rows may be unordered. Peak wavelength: 3948 Ang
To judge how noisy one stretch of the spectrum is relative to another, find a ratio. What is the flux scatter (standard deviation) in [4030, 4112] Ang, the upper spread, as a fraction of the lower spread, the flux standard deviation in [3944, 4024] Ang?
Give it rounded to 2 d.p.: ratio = 0.97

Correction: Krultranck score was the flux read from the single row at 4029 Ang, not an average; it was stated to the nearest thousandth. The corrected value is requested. 2.255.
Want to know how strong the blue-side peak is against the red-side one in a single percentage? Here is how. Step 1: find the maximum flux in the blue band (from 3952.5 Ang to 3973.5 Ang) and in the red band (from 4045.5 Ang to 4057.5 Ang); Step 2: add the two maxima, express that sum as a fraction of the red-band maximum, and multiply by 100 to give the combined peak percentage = 366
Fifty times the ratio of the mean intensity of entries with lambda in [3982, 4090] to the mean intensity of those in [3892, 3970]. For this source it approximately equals 43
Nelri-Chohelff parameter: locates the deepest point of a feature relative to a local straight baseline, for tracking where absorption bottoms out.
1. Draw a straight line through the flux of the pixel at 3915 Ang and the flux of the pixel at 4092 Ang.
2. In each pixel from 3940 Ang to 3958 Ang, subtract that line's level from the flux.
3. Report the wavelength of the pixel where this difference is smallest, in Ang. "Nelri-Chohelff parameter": 3945 Ang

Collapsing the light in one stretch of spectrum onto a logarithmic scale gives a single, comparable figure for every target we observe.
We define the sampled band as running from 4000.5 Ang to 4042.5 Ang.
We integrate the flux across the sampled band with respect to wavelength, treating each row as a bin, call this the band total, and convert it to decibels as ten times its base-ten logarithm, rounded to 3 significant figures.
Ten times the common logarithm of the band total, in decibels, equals 20.2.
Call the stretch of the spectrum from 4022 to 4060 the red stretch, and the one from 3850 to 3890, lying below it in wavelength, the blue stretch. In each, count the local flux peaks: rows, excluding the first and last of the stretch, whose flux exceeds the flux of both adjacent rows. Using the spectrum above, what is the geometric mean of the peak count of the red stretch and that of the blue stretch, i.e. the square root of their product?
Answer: 2.83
